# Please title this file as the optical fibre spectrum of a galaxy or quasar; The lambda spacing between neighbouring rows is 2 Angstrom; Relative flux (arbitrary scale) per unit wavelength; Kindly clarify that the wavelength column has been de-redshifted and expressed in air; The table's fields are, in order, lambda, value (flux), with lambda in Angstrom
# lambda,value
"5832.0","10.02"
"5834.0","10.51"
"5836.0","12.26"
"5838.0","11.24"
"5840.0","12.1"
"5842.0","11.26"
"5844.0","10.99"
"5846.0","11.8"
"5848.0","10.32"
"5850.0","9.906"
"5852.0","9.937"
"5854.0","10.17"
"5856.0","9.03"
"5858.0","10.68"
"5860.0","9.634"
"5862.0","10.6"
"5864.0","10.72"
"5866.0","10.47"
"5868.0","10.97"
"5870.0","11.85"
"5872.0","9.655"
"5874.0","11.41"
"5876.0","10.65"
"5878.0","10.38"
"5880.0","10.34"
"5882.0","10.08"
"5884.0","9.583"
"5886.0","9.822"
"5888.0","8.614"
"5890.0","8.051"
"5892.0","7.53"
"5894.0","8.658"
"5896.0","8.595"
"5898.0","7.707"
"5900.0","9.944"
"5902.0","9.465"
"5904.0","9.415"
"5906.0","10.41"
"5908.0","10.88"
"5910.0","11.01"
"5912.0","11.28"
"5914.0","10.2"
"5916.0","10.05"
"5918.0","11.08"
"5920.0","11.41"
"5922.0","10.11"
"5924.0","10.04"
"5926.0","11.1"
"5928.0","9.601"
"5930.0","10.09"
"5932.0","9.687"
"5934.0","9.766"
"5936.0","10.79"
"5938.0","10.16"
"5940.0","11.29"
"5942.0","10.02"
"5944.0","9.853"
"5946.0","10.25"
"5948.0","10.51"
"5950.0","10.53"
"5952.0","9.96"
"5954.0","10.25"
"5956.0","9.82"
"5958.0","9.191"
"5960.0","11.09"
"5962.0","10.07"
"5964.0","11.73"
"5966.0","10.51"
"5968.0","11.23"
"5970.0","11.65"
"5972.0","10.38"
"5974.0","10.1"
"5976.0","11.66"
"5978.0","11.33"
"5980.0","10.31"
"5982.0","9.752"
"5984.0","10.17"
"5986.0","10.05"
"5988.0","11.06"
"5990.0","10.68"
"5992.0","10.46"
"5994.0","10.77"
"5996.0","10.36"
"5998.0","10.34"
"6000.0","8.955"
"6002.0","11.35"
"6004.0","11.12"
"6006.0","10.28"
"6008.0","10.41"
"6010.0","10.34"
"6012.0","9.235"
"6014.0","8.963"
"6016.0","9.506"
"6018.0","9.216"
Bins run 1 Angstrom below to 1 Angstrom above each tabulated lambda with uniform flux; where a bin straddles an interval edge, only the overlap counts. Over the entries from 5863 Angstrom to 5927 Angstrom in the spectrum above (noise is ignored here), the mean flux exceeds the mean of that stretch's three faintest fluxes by 2.3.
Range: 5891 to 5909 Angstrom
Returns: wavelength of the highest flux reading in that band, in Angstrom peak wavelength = 5908.0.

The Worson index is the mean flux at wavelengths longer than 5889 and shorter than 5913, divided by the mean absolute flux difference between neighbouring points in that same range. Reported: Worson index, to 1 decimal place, 14.3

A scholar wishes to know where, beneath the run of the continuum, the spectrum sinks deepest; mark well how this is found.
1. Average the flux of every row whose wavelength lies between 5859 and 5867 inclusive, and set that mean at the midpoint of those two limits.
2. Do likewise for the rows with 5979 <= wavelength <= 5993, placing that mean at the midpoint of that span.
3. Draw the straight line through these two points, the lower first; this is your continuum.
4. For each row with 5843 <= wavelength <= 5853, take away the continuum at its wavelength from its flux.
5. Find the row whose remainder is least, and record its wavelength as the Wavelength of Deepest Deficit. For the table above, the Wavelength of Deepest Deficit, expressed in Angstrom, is 5850.0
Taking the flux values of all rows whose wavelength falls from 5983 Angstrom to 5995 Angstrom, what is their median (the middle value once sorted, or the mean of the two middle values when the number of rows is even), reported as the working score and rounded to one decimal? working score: 10.6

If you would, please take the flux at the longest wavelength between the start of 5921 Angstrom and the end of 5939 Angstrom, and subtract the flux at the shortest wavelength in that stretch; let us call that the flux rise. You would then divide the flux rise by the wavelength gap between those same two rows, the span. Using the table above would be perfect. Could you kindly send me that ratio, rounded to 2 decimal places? 0.00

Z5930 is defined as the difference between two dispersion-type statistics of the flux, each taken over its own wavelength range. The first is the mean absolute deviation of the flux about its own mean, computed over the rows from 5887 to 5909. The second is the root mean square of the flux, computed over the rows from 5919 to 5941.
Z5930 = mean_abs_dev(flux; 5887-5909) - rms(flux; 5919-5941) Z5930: -9.48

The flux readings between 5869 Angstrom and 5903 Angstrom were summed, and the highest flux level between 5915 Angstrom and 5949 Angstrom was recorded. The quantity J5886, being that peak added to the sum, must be 174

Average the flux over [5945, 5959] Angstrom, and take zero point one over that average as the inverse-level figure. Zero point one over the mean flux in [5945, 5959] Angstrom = 0.0099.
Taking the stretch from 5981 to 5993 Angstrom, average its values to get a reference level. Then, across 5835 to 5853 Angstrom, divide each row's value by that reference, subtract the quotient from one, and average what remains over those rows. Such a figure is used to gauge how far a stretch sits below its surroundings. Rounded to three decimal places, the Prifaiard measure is -0.070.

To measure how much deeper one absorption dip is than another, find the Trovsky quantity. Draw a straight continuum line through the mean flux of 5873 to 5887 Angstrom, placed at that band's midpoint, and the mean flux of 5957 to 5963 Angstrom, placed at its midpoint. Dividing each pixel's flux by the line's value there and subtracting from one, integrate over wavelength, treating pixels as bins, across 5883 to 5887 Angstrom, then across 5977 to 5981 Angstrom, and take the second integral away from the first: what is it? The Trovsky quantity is 0.53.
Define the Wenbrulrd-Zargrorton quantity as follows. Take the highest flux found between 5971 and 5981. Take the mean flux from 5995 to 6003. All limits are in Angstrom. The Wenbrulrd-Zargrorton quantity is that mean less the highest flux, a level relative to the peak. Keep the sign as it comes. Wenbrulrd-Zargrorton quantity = -1.4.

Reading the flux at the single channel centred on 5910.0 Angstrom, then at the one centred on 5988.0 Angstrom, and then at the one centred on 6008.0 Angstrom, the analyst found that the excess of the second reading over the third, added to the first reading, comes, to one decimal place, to 11.7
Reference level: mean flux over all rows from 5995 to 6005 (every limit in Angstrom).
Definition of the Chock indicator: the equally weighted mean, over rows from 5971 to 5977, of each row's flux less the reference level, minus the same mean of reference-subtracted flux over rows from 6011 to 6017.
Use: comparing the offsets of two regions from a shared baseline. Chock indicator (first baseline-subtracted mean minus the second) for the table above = 1.5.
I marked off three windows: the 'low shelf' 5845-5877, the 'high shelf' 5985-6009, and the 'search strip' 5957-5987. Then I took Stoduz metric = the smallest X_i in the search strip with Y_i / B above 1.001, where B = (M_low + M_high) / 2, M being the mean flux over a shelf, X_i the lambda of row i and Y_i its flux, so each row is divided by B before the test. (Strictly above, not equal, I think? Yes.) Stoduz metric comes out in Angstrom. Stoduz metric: 5960.0 Angstrom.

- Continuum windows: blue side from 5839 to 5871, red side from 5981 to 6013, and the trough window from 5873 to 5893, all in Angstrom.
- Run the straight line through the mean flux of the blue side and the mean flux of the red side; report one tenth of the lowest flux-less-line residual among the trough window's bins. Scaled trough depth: -0.30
